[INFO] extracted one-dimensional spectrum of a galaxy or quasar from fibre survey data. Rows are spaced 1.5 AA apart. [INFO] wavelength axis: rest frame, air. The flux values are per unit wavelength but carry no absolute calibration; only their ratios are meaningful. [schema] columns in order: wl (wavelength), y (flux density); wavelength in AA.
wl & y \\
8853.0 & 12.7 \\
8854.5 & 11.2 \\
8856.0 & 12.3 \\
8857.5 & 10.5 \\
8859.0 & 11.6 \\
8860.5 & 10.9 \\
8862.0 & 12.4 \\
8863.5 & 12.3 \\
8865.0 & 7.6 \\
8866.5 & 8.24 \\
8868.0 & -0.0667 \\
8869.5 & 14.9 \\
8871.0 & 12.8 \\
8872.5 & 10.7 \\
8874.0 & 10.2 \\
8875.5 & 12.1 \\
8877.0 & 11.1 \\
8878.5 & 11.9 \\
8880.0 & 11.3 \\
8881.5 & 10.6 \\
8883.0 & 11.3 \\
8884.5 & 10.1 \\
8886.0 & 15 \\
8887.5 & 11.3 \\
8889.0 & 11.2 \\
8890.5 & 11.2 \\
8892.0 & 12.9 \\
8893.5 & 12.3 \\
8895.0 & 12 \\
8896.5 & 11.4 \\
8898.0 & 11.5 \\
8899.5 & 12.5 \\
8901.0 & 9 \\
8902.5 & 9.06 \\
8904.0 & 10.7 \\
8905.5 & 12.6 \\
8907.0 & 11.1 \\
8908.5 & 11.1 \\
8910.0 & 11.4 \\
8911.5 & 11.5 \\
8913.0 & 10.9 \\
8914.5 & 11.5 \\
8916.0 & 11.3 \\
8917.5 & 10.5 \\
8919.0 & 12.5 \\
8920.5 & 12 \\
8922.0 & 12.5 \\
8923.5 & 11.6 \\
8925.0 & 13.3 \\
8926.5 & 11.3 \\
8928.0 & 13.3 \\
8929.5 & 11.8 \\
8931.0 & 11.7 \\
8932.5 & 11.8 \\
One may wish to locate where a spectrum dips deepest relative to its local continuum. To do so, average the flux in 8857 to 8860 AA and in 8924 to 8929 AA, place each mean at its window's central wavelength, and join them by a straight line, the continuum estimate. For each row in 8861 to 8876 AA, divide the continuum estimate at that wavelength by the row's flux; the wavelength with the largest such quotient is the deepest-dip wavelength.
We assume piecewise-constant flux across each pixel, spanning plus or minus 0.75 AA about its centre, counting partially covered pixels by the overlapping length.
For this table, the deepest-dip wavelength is 8865.0 AA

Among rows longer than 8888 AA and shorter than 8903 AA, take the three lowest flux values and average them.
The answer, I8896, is 9.8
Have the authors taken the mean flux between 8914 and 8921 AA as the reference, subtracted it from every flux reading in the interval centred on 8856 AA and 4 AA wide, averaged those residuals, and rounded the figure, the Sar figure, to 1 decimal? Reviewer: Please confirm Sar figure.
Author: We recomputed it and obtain -0.2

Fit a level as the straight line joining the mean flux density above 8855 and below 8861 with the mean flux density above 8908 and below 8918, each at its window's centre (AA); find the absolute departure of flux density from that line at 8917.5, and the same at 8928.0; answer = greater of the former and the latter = 2.2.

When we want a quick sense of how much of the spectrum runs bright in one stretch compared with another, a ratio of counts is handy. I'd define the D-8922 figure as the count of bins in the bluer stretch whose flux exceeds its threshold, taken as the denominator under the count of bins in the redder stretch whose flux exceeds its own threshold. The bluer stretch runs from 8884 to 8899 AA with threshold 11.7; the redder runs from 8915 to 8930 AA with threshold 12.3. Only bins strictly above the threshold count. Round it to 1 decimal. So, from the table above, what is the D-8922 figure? 1.0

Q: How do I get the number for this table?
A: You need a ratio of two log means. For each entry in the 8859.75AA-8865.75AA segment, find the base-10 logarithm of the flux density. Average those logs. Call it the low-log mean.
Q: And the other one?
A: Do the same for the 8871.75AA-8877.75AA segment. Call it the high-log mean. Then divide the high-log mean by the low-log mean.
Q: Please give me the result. 1.02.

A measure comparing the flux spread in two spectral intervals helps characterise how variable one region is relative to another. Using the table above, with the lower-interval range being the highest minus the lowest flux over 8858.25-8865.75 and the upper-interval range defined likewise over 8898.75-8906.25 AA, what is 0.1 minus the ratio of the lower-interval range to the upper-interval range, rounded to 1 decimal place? -1.2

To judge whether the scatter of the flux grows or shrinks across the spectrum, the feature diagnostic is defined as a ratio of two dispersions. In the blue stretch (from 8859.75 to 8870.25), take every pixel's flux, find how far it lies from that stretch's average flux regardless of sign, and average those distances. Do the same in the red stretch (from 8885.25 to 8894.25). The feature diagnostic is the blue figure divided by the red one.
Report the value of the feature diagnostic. 3.3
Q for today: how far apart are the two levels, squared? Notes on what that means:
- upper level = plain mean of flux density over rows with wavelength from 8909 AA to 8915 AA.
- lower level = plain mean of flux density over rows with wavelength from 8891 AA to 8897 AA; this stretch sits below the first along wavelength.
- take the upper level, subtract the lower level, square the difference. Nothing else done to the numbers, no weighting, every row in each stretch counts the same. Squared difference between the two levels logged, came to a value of 0.7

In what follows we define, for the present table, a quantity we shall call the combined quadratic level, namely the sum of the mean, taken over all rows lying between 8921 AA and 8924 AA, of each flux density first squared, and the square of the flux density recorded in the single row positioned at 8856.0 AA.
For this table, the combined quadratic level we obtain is 297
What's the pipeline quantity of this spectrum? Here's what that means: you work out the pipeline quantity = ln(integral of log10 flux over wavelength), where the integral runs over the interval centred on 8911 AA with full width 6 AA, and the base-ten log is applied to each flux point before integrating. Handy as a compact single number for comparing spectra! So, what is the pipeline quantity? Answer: 1.8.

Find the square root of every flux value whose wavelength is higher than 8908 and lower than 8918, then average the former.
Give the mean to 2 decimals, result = 3.34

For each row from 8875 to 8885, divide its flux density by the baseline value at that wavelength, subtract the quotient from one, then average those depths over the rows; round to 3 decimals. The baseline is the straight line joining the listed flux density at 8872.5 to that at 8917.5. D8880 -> -0.050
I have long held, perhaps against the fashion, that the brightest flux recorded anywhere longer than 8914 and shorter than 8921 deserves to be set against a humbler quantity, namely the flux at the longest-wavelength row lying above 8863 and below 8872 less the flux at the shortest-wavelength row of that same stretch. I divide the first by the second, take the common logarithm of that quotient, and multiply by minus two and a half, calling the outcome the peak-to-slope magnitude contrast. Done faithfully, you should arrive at -3.5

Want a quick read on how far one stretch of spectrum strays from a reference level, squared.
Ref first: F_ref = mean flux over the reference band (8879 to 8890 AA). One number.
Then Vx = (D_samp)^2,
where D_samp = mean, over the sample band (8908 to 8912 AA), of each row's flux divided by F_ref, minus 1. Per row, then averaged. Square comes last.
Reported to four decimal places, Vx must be 0.0003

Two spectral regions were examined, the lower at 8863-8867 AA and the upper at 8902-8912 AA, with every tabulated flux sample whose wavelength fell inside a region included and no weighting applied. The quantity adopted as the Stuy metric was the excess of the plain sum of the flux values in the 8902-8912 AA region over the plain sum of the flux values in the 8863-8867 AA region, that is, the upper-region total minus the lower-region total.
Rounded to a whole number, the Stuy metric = 49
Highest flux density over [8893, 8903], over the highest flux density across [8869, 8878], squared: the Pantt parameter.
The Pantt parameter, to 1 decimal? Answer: 0.7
